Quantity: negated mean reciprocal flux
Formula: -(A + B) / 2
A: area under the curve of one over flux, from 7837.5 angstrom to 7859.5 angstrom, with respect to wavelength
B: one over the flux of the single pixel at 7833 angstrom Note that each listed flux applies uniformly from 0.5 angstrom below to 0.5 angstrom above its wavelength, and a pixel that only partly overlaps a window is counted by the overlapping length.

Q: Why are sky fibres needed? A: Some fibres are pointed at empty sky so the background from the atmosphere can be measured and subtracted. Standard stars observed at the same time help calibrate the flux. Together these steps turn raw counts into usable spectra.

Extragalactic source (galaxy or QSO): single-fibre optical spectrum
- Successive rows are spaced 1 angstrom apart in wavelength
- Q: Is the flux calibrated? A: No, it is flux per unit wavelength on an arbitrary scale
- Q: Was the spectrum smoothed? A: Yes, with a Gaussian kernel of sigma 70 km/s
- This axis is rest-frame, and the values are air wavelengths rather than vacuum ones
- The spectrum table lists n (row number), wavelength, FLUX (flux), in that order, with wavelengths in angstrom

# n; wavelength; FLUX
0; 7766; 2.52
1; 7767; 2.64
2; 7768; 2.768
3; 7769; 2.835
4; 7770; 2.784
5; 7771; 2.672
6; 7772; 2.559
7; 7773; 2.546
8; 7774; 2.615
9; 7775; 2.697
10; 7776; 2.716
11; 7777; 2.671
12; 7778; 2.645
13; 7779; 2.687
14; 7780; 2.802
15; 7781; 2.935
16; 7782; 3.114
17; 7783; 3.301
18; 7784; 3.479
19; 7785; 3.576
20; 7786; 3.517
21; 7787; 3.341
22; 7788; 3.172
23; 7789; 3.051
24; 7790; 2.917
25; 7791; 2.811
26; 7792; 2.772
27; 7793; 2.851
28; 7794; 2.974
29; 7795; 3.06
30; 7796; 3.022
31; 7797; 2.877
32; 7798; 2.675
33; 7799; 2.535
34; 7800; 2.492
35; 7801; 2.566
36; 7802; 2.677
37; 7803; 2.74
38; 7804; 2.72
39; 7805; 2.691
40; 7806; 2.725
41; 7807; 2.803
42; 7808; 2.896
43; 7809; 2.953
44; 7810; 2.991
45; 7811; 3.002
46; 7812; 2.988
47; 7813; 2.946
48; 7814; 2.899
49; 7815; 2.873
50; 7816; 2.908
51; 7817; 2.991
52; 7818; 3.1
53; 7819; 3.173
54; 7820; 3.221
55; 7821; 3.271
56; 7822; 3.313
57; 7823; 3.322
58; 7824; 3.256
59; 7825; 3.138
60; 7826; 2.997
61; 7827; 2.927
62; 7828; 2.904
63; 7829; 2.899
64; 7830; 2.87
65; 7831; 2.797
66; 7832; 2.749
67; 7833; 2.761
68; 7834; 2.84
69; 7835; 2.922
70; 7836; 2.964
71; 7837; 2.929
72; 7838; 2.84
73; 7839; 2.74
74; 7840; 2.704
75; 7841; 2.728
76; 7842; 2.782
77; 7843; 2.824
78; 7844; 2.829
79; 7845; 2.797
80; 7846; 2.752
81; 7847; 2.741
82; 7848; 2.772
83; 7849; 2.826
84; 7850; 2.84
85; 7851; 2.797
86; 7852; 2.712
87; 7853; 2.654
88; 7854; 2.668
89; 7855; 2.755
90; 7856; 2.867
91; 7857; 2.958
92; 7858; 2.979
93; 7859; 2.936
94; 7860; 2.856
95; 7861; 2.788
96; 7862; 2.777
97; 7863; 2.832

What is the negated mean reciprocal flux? -4.12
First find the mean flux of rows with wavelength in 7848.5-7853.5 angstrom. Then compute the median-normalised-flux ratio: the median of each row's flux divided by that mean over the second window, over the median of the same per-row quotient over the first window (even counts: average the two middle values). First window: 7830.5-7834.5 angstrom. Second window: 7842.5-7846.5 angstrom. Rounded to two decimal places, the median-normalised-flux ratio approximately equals 1.01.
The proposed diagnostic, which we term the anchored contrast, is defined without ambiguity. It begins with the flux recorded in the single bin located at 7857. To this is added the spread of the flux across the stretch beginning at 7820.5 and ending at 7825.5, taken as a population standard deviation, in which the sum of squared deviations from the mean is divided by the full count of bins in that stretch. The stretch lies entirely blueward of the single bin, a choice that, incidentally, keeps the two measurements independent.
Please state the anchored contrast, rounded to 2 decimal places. 3.02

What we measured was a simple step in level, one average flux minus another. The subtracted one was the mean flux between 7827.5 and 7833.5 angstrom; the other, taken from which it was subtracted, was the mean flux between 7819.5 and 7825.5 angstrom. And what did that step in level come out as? 0.4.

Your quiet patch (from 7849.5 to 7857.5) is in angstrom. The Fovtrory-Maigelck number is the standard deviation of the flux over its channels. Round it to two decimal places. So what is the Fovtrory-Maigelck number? 0.10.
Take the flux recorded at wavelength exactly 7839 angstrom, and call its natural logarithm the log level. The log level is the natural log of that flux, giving 1.01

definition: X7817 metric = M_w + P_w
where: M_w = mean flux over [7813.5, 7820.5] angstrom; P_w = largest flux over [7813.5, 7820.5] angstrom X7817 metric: 6.2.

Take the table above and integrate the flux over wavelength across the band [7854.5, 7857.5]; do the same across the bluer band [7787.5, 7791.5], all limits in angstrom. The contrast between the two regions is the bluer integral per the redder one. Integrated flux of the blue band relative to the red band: 1.4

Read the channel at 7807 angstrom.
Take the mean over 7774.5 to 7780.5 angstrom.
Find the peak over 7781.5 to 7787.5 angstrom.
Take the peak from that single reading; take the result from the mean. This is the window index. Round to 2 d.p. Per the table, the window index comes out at 3.48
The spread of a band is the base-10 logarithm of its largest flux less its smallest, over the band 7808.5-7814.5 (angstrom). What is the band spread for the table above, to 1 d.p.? -1.0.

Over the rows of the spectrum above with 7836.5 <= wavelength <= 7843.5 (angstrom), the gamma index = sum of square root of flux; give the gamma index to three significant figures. 11.7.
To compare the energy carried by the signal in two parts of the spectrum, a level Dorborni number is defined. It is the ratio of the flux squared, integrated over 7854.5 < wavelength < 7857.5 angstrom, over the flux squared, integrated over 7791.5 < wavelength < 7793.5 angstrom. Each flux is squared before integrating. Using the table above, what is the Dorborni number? 1.6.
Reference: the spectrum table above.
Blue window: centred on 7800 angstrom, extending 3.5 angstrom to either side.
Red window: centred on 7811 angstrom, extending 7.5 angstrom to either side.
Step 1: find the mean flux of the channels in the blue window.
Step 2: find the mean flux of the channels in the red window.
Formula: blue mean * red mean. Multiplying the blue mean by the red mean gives 7.7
